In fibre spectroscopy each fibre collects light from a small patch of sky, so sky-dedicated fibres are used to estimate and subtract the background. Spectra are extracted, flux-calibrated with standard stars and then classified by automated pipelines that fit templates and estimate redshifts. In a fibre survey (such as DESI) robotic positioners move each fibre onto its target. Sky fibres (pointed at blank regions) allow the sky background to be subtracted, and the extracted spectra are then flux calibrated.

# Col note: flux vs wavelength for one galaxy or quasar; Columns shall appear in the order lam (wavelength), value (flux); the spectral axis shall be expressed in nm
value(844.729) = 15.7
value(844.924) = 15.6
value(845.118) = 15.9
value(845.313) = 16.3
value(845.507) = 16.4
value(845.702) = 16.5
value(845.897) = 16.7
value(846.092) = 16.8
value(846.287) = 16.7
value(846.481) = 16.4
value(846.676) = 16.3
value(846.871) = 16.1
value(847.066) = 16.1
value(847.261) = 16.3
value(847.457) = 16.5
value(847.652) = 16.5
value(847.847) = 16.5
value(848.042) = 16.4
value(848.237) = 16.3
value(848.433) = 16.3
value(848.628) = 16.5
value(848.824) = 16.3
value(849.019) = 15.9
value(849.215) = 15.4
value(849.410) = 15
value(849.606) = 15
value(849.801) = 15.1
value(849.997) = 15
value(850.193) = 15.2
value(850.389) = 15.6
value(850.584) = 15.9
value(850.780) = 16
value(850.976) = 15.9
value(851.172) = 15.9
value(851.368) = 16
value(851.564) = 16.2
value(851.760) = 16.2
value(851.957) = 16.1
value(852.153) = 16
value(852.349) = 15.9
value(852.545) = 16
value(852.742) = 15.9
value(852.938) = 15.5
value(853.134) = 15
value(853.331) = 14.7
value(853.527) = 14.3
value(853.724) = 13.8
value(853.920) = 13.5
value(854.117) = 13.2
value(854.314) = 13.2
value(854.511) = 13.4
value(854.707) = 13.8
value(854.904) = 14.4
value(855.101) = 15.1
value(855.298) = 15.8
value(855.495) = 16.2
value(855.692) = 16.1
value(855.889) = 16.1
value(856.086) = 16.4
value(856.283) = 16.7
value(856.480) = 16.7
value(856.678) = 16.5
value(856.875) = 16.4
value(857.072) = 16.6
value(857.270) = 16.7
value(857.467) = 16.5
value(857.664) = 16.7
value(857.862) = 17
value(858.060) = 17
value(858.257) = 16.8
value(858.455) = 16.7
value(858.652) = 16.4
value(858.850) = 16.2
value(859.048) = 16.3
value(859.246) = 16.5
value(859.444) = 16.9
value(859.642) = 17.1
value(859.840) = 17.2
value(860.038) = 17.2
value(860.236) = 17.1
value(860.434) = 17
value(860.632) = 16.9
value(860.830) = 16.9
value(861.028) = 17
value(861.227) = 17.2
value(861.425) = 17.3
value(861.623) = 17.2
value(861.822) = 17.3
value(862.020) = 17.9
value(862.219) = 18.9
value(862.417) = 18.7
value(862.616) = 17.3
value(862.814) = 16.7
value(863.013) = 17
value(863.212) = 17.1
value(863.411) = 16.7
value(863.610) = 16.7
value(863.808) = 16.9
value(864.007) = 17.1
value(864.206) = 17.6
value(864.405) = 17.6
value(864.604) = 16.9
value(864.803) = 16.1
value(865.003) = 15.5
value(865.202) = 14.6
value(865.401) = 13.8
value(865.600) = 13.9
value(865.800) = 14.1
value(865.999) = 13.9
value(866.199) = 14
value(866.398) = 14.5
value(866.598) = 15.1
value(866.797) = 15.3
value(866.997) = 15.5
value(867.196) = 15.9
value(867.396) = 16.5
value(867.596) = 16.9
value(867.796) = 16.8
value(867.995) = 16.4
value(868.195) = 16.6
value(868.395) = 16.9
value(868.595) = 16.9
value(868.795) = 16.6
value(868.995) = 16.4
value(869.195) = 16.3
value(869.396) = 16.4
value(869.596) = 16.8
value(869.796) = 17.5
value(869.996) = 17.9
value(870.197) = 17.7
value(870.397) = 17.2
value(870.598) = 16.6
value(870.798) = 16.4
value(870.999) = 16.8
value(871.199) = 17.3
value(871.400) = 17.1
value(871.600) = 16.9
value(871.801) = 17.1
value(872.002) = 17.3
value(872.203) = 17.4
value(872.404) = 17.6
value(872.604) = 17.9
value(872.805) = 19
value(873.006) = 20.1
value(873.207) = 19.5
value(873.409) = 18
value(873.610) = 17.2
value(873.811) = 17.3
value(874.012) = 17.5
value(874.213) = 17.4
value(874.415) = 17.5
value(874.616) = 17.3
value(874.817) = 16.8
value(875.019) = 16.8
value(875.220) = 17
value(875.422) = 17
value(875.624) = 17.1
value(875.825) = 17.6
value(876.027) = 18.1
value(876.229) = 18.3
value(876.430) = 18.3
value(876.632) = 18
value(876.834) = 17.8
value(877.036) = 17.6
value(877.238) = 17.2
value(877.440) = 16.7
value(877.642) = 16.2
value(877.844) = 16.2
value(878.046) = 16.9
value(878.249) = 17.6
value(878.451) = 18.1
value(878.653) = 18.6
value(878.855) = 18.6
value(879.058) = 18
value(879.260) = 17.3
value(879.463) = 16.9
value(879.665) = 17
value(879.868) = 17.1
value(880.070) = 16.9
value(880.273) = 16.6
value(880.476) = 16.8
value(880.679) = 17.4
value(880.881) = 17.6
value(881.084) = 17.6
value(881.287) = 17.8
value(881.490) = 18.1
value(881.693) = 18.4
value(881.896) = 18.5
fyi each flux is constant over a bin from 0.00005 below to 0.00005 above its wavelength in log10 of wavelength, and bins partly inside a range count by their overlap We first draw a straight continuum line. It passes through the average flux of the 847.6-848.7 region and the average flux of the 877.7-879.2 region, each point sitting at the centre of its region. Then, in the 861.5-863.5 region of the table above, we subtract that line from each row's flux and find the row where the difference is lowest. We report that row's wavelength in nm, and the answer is 863.411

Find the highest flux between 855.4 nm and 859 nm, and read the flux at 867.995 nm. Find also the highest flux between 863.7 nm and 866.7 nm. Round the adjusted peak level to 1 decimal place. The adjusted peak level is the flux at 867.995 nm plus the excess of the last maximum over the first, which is 17.0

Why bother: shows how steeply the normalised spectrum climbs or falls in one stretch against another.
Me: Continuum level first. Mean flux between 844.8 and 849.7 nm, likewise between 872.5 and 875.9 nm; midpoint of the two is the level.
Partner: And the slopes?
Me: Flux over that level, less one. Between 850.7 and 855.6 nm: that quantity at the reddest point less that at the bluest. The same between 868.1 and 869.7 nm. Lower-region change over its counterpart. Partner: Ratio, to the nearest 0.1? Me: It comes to 1.0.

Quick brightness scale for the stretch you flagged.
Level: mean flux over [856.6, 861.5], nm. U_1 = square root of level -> 4.10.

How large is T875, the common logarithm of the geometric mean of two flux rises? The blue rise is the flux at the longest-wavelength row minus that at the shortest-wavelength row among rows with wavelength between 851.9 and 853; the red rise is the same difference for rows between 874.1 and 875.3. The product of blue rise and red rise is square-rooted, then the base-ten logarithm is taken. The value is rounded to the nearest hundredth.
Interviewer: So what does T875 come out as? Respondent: -0.31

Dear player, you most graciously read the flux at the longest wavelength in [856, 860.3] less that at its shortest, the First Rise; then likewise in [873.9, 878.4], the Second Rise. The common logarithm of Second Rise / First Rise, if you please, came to -0.8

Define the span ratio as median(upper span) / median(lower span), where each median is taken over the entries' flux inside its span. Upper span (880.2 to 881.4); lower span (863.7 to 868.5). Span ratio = 1.09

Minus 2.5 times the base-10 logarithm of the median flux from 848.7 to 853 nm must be -3.00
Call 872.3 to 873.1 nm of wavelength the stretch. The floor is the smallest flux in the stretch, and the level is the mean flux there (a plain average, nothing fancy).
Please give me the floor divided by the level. 0.94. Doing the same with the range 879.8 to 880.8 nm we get 0.98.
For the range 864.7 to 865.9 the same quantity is 0.94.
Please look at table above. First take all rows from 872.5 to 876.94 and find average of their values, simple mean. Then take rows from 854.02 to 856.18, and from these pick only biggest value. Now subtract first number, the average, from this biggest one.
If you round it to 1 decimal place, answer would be -1.4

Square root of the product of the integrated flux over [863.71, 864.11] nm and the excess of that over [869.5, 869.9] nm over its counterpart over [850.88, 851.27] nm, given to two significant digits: 2.1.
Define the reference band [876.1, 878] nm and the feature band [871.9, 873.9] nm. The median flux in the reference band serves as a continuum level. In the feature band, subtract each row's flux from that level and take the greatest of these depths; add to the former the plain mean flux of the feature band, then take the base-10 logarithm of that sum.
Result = 1.27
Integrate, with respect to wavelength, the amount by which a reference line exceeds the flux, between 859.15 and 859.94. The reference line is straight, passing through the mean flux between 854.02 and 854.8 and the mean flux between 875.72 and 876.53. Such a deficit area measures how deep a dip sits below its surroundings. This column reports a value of -1.9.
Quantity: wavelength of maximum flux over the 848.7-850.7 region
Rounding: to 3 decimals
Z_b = 848.824 nm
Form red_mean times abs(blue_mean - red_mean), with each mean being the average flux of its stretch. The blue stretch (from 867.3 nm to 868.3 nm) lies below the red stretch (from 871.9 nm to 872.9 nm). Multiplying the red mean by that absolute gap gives 21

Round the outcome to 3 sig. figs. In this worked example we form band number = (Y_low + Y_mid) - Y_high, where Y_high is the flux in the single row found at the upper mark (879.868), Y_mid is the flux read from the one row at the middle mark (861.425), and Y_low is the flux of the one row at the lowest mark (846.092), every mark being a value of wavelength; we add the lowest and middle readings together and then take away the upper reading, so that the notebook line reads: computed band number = 17.0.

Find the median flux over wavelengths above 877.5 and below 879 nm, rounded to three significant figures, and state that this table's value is 17.6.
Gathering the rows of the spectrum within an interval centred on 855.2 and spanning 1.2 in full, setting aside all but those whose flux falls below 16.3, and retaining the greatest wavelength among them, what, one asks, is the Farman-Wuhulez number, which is 855.692 nm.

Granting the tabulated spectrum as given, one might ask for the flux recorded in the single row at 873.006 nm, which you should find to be 20.1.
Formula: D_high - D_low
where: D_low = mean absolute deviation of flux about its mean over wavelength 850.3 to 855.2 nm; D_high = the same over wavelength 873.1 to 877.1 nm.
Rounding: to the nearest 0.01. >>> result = -0.46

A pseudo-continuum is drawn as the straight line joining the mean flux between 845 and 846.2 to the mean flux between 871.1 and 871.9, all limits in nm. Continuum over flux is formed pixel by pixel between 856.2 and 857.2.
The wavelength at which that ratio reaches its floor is 856.283 nm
